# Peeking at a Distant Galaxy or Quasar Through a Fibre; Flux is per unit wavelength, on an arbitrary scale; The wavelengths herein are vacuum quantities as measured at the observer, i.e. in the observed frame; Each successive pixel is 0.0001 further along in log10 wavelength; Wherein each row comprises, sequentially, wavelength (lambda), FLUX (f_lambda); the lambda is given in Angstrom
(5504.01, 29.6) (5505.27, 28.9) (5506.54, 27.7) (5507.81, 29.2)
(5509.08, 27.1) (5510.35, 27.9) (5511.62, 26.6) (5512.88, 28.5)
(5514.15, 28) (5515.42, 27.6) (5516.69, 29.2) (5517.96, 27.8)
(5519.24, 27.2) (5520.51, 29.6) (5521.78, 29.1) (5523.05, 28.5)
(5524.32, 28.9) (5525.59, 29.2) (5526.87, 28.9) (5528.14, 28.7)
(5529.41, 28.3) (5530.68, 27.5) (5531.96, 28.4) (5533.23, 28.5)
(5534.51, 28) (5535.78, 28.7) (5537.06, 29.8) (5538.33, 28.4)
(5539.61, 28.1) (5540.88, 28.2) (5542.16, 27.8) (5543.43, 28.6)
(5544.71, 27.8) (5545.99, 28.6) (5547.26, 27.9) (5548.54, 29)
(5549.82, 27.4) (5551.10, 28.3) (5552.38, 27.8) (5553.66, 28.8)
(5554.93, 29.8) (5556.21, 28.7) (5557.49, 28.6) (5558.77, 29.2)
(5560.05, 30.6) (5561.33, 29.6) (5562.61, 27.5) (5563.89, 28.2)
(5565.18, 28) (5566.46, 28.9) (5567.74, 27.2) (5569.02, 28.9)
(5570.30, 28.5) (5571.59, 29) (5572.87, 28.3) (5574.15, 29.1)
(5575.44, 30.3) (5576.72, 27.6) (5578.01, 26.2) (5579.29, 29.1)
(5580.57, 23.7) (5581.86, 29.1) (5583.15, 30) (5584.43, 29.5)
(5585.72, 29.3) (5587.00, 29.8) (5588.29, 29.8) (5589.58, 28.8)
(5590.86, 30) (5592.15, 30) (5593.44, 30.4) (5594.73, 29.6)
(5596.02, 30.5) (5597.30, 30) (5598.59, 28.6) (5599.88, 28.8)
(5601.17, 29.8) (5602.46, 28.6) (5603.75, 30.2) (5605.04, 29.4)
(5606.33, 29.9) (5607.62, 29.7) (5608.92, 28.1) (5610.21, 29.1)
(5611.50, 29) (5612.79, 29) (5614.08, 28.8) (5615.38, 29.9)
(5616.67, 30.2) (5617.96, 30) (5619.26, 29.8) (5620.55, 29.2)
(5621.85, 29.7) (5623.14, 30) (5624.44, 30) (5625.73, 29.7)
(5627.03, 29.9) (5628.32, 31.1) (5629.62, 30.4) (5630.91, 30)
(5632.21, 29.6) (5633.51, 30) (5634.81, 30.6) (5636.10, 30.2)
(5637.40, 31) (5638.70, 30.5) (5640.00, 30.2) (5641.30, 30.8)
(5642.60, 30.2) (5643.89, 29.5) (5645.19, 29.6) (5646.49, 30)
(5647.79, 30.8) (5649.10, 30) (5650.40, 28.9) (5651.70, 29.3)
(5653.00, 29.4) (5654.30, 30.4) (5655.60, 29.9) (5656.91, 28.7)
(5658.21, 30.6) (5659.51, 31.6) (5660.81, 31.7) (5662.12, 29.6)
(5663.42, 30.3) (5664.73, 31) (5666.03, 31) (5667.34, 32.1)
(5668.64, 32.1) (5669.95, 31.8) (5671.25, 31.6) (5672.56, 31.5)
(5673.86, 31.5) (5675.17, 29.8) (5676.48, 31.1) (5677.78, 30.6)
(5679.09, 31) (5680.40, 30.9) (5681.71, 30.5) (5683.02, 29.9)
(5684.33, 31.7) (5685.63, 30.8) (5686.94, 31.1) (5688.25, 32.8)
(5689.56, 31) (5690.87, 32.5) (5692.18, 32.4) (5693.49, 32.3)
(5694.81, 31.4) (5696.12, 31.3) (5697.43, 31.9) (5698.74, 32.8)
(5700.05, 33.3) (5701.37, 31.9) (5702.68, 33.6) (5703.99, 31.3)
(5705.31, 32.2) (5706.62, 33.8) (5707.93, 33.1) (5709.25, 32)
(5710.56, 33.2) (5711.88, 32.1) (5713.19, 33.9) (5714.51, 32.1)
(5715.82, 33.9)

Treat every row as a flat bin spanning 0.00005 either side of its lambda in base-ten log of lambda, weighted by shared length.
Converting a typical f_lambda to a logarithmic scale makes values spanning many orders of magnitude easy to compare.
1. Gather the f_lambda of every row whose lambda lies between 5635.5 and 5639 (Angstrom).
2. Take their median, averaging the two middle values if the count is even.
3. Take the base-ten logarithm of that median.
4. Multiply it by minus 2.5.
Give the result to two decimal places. -3.71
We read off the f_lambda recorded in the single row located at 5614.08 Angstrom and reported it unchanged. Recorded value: 28.8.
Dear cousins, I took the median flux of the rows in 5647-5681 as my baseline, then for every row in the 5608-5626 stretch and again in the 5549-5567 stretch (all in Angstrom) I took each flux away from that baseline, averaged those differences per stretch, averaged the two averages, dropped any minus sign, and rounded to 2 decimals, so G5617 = 1.78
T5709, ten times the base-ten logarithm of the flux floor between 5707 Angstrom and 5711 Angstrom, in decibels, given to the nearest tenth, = 15.1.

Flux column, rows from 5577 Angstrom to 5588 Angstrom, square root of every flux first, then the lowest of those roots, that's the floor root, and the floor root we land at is 4.87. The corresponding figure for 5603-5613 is 5.30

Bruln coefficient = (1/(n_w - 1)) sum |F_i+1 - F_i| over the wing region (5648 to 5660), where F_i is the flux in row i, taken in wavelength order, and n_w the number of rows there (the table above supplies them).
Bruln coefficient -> 0.90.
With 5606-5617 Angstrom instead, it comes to 0.56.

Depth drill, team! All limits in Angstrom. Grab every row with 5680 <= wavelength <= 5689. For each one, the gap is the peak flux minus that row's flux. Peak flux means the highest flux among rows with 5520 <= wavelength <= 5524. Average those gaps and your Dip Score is -1.5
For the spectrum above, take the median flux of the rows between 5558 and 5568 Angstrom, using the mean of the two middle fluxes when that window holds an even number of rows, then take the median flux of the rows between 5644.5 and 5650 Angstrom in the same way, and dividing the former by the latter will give 0.952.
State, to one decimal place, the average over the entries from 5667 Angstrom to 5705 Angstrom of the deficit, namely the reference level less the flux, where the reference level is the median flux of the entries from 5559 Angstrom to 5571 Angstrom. -3.1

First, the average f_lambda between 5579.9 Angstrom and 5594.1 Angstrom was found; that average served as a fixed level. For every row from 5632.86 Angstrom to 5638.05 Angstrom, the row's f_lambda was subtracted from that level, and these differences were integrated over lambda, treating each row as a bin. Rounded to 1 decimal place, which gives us -6.9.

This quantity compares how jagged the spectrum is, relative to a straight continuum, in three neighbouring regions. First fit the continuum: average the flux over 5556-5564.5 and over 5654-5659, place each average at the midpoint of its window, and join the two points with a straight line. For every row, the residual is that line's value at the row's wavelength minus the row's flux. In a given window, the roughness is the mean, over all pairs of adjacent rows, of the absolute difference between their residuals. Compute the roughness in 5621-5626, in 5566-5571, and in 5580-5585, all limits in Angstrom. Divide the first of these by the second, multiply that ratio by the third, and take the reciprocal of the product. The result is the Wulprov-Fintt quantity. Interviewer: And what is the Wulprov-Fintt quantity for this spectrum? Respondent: 2.7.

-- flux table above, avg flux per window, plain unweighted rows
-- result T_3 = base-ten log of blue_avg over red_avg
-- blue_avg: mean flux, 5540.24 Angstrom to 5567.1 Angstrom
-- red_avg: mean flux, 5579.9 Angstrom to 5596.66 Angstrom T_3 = -0.0110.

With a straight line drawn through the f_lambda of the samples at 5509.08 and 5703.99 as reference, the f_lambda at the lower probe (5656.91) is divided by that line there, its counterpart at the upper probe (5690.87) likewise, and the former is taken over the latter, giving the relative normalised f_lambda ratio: 0.90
